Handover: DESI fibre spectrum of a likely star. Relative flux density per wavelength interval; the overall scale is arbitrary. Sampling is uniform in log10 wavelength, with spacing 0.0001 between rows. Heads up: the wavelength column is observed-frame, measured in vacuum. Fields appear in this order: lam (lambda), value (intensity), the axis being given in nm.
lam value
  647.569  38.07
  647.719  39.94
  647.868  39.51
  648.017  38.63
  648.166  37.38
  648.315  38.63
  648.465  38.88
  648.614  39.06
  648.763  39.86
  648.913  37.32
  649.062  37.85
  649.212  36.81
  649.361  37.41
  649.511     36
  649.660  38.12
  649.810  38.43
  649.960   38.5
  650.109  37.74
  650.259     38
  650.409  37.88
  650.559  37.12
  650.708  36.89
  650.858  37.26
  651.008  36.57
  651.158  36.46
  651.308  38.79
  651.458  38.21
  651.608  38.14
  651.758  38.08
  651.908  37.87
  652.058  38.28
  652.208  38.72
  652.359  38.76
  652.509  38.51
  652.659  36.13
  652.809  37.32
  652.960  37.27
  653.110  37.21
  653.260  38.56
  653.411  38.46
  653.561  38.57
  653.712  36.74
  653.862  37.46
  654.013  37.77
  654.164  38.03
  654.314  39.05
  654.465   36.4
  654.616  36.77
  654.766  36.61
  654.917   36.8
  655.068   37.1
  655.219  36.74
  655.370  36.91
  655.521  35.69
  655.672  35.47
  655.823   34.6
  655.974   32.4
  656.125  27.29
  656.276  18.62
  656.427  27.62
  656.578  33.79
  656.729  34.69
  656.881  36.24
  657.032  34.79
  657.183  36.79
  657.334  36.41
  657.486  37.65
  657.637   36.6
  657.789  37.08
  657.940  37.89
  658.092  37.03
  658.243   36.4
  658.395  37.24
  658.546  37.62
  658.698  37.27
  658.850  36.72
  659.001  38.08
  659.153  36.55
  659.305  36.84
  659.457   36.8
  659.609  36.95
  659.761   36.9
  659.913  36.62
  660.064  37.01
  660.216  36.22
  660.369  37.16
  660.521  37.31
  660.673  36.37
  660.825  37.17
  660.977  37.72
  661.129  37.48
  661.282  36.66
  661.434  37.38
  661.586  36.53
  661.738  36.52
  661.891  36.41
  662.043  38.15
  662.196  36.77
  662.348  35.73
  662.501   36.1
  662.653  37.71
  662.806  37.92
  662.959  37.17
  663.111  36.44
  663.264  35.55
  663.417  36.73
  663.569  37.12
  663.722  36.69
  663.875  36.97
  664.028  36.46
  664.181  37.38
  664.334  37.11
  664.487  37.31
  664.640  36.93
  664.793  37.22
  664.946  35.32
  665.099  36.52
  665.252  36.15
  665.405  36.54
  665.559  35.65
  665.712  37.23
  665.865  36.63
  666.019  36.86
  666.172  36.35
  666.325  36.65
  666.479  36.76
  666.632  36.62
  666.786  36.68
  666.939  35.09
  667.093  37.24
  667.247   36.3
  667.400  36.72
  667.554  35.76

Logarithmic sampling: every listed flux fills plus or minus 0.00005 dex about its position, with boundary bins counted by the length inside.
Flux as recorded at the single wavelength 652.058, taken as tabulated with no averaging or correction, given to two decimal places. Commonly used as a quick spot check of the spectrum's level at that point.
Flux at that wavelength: 38.28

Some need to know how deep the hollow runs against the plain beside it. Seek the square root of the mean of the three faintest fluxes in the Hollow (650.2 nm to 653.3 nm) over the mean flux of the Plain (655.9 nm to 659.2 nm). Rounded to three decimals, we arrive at 1.023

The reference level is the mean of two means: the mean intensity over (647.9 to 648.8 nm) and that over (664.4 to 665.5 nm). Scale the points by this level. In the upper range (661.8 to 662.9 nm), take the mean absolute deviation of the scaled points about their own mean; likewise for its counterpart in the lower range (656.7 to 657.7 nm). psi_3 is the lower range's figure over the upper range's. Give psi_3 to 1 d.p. 1.0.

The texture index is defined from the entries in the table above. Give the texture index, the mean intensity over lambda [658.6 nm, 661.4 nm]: 36.99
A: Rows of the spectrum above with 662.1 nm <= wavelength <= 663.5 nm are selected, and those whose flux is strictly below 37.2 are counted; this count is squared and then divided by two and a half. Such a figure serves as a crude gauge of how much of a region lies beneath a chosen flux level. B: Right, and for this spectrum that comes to 20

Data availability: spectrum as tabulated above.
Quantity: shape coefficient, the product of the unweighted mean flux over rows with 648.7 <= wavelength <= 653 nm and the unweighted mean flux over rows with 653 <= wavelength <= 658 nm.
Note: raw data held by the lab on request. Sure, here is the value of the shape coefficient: 1341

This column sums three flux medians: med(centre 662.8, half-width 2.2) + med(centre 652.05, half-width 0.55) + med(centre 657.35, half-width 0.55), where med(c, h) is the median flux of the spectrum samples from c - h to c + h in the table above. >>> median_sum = 112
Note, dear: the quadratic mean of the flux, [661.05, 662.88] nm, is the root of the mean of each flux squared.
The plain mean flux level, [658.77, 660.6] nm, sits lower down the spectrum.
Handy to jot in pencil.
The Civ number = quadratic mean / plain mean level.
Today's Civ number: 1.00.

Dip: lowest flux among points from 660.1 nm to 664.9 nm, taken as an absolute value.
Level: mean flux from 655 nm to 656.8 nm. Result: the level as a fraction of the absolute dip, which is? 0.92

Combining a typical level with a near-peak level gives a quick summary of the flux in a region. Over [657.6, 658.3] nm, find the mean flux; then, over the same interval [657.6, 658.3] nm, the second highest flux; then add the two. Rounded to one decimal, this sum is 74.1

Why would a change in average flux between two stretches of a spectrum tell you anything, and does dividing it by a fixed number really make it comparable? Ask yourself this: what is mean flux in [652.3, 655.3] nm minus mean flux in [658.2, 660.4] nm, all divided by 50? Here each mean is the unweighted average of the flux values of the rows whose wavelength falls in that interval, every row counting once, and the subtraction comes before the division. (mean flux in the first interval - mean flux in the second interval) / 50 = 0.0111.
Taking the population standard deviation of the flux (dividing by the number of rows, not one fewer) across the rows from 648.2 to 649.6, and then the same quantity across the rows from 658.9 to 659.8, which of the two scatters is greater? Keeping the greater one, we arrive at 1.2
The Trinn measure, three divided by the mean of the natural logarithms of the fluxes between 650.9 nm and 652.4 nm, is 0.825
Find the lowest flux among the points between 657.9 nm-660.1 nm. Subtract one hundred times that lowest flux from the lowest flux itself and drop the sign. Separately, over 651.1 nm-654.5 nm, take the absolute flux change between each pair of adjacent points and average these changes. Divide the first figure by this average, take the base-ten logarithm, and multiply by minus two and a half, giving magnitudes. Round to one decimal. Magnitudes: -9.2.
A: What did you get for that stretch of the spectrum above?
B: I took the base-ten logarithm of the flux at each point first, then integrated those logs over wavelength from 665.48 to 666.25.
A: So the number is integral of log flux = 1.20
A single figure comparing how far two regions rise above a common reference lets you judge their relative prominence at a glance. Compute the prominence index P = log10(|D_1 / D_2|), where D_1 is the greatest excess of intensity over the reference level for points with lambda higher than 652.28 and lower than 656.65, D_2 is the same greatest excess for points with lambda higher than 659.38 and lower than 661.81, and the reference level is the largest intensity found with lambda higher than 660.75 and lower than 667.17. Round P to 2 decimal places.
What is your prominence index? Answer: 0.32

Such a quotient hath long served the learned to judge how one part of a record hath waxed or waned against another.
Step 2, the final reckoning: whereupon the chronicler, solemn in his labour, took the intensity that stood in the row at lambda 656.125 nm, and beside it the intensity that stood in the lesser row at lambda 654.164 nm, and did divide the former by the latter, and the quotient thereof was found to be 0.718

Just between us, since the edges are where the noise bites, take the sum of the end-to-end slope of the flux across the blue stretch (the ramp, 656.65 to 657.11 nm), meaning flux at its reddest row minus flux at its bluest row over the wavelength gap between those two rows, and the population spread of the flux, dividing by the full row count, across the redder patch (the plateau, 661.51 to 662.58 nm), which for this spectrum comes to 1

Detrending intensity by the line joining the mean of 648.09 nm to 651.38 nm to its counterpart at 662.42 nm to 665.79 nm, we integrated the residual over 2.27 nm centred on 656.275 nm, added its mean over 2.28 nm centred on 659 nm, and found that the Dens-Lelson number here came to -9.3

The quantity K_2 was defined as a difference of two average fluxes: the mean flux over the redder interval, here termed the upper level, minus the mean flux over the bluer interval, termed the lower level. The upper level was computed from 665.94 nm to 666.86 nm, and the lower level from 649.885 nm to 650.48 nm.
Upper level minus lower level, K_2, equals -1.4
